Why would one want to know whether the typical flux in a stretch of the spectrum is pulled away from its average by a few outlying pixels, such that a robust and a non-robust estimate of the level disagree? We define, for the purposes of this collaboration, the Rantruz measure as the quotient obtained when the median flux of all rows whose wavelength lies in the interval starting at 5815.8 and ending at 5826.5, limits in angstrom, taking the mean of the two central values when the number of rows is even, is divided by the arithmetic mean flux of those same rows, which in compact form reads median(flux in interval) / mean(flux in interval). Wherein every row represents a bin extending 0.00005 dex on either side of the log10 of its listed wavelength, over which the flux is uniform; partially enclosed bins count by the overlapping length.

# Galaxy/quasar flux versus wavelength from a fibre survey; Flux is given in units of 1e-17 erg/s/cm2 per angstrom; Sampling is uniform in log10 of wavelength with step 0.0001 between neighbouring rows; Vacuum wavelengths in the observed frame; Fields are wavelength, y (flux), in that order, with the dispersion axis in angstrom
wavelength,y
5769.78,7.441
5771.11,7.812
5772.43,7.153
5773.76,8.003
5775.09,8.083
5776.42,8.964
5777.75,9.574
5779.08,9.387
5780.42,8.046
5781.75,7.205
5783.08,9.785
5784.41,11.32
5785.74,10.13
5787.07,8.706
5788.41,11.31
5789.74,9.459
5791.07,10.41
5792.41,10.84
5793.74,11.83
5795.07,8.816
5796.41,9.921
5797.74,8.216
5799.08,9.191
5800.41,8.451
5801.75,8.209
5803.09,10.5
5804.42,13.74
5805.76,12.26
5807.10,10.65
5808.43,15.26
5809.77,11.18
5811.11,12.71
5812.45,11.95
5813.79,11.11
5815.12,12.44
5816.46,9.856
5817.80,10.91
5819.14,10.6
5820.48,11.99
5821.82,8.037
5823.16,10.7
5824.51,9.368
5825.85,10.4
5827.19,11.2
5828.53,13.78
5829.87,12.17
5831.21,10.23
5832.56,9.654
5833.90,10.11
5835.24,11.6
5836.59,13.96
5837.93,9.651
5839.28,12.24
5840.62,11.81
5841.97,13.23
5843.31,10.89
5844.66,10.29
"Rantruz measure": 1.03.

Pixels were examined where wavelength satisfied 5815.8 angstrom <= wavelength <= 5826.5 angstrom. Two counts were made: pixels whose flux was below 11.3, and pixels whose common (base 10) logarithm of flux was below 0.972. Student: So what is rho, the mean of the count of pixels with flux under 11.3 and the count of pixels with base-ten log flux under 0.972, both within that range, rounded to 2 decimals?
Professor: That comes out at 4.50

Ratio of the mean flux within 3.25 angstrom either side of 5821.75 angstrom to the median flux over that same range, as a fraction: 0.957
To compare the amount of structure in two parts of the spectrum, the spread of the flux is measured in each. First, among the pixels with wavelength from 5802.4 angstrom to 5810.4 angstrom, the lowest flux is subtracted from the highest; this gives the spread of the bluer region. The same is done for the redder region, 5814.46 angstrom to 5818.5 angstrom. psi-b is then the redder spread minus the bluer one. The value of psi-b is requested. -2.2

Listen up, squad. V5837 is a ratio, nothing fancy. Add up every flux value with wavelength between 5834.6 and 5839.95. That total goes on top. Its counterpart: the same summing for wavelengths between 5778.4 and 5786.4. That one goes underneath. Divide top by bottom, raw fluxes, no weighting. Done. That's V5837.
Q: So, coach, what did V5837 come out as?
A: 0.8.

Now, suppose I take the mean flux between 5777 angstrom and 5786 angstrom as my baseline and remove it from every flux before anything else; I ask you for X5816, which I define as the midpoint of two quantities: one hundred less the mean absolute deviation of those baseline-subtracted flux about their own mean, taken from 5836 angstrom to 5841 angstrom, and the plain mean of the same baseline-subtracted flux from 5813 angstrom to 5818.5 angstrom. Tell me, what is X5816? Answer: 50.3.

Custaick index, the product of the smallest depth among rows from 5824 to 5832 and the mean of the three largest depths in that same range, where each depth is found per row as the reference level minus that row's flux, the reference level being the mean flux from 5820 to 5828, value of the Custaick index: -1.0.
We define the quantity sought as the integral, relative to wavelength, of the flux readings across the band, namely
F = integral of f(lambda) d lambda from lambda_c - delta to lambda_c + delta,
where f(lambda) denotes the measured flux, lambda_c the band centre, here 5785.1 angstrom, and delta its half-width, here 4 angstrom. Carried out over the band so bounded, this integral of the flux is 78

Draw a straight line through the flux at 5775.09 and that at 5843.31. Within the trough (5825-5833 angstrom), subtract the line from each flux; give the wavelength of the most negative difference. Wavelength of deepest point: 5832.56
